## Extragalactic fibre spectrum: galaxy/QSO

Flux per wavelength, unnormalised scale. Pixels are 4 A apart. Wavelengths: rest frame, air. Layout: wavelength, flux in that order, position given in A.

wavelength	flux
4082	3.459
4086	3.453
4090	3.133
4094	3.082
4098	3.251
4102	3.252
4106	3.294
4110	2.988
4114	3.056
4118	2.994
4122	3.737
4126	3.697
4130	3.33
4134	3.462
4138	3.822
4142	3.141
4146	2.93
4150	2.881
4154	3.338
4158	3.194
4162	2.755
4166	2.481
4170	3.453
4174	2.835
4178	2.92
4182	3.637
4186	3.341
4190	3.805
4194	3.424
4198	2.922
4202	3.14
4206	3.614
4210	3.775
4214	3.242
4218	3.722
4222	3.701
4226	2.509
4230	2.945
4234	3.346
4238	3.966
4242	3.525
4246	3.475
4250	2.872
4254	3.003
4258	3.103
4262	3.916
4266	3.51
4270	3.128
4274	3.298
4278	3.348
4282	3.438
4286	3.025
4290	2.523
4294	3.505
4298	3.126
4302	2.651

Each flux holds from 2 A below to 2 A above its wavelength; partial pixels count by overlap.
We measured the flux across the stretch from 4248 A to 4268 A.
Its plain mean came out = 3.28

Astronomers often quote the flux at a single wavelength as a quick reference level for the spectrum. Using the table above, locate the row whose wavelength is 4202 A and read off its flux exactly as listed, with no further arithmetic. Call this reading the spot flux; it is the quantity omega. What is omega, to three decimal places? 3.140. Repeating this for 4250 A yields 2.872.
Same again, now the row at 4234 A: 3.346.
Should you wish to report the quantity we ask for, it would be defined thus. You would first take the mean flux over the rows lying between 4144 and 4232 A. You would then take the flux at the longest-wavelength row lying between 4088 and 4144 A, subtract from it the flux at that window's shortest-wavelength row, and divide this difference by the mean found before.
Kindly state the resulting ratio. 0.00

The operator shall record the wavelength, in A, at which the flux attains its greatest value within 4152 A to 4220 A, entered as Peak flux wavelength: 4190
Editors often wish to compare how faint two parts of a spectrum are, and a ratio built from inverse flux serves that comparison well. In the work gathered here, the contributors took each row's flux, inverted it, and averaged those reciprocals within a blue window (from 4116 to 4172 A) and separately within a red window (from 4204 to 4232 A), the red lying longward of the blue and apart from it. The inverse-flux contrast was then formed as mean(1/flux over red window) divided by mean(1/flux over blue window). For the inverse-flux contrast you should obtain 0.97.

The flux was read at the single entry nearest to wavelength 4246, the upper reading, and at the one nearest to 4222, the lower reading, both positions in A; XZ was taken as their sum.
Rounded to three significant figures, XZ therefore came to 7.18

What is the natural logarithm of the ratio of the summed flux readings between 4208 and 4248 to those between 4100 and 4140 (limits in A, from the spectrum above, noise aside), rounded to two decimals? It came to 0.02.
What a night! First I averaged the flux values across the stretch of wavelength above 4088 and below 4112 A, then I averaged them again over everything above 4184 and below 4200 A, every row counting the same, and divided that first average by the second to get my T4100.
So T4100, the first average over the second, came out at 0.94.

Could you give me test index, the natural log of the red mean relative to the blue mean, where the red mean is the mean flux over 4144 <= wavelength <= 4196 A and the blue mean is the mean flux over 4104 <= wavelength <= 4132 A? -0.045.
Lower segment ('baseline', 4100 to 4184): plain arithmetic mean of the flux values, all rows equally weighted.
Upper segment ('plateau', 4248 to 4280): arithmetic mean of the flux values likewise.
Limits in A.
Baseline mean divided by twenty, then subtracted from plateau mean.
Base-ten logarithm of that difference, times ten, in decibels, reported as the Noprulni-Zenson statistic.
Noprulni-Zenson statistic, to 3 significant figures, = 4.93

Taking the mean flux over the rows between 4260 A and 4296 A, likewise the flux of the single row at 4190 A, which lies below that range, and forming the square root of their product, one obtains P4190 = 3.54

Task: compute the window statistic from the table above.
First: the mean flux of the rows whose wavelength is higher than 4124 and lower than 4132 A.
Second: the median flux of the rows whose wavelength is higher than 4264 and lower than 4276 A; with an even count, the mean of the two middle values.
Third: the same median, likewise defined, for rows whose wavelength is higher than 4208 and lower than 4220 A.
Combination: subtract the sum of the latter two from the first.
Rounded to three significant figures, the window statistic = -3.51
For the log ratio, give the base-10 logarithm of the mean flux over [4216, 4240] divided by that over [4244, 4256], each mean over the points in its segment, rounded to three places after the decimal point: 0.033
